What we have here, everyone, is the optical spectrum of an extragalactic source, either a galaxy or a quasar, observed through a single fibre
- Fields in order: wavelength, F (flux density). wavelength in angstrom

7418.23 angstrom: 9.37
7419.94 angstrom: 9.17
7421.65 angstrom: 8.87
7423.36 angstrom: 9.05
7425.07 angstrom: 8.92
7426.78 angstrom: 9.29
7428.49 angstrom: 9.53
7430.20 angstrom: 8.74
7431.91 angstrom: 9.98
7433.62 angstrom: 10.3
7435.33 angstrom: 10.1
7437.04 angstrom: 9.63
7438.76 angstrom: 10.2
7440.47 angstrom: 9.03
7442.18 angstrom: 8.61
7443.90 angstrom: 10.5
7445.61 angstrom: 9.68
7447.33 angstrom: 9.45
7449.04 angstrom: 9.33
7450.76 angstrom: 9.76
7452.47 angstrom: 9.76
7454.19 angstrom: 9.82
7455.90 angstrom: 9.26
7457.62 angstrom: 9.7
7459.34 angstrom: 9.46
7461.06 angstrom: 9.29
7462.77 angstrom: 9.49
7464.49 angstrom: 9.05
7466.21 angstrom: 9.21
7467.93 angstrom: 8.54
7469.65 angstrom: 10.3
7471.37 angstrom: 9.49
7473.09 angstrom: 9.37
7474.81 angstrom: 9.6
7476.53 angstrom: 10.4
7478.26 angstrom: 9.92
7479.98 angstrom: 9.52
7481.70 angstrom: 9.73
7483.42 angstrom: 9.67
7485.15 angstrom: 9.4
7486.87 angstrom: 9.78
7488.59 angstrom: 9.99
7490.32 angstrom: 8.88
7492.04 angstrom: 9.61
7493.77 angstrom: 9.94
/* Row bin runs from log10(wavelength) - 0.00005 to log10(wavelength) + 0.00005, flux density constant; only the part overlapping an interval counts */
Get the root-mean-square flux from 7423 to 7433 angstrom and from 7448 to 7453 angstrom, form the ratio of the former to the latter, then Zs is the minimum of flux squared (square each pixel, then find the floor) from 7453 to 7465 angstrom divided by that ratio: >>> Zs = 85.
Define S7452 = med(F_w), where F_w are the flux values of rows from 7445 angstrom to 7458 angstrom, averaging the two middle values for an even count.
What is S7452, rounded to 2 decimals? 9.69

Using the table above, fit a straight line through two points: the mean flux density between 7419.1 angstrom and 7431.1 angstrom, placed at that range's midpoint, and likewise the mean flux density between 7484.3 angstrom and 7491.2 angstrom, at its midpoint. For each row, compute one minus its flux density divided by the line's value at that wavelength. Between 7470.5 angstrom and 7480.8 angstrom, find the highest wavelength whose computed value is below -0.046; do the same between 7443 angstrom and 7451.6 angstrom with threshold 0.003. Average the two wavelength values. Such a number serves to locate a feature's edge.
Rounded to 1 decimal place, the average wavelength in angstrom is 7464.5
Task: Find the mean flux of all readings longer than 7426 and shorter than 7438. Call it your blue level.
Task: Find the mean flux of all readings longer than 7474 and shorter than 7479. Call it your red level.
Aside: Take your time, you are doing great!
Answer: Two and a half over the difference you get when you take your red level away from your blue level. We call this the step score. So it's -8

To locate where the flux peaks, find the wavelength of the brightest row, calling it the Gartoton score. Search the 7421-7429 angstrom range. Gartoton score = 7428.49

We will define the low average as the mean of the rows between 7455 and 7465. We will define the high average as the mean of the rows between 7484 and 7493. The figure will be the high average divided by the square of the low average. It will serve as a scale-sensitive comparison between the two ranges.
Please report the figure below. 0.108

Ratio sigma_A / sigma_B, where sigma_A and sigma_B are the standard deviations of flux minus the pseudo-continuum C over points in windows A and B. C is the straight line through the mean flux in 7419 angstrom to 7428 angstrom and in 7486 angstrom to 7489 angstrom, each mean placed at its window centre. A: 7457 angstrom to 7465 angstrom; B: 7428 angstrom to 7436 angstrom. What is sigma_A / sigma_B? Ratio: 0.46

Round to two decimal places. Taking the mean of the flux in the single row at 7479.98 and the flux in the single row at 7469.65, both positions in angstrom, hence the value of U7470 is 9.91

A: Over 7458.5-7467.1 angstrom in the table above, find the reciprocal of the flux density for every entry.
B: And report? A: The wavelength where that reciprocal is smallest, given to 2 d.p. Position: 7462.77 angstrom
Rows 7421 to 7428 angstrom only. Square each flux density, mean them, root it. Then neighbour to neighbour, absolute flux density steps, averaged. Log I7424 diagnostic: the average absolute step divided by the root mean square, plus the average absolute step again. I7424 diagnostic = 0.25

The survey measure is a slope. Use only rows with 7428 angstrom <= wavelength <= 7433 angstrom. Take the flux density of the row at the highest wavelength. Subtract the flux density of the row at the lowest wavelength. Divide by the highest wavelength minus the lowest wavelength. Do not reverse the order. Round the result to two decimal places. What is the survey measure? 0.13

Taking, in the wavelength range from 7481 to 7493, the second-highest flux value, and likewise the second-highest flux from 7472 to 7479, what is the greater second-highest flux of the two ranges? 9.9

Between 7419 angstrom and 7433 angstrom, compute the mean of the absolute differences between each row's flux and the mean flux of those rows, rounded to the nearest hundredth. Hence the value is 0.30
